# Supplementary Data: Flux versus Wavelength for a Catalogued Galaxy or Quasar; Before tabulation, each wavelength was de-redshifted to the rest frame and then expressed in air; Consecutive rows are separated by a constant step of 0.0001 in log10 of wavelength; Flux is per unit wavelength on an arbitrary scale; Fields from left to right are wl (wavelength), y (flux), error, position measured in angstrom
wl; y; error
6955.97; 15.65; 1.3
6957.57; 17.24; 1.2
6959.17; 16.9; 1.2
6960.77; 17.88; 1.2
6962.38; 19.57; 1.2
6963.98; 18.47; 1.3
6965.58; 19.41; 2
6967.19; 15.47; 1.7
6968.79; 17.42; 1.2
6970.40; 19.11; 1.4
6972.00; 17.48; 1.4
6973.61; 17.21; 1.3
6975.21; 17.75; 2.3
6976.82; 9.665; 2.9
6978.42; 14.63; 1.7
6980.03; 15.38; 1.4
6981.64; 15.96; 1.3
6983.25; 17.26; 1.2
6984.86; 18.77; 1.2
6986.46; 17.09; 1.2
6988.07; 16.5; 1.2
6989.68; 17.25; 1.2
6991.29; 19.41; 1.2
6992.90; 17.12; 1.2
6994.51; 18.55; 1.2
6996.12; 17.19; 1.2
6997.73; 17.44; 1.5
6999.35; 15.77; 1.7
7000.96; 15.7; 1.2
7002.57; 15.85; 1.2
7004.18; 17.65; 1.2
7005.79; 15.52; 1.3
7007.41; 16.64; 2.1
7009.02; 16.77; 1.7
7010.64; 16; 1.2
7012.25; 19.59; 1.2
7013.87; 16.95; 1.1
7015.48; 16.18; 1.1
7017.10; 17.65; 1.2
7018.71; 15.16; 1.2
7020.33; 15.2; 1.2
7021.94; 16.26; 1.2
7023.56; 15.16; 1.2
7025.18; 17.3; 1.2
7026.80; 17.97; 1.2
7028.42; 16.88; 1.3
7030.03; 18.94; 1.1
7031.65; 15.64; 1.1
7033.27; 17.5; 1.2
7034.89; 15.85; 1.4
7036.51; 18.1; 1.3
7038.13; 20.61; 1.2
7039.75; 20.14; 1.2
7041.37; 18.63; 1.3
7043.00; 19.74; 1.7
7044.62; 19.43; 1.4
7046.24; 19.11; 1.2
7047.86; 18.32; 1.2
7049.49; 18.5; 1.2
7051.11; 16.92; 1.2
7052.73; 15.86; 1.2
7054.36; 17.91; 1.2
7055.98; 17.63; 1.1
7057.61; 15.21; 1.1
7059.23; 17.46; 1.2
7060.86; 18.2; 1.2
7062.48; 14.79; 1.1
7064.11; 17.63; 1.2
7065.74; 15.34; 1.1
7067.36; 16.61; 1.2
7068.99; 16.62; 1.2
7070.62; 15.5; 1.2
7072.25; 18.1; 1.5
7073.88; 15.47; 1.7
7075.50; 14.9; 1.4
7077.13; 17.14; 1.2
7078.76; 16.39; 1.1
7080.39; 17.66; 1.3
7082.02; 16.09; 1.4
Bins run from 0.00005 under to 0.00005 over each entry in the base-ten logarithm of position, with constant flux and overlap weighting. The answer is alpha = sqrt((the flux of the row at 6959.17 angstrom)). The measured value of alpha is 4.11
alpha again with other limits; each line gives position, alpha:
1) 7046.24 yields 4.37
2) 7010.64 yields 4.00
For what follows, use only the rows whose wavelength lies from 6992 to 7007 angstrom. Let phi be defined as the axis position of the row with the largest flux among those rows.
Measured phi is 6994.51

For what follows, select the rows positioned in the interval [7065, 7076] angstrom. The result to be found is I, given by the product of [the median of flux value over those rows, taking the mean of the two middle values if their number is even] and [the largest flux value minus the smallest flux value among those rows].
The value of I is 50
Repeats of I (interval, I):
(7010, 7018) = 61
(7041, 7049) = 27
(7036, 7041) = 51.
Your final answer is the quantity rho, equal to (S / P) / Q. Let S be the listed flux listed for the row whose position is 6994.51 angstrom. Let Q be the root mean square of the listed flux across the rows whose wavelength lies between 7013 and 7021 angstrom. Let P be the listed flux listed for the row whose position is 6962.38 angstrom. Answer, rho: 0.058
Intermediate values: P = 19.57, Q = 16.3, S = 18.55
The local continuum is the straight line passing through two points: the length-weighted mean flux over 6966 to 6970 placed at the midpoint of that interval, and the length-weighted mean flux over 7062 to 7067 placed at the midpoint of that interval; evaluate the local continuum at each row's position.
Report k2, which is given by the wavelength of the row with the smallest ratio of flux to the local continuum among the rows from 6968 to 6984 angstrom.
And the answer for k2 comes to 6976.82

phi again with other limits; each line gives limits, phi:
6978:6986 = 6984.86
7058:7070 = 7060.86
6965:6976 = 6965.58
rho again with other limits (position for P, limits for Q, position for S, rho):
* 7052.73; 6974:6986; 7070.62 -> 0.062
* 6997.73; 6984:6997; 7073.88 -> 0.050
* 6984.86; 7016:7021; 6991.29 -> 0.064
